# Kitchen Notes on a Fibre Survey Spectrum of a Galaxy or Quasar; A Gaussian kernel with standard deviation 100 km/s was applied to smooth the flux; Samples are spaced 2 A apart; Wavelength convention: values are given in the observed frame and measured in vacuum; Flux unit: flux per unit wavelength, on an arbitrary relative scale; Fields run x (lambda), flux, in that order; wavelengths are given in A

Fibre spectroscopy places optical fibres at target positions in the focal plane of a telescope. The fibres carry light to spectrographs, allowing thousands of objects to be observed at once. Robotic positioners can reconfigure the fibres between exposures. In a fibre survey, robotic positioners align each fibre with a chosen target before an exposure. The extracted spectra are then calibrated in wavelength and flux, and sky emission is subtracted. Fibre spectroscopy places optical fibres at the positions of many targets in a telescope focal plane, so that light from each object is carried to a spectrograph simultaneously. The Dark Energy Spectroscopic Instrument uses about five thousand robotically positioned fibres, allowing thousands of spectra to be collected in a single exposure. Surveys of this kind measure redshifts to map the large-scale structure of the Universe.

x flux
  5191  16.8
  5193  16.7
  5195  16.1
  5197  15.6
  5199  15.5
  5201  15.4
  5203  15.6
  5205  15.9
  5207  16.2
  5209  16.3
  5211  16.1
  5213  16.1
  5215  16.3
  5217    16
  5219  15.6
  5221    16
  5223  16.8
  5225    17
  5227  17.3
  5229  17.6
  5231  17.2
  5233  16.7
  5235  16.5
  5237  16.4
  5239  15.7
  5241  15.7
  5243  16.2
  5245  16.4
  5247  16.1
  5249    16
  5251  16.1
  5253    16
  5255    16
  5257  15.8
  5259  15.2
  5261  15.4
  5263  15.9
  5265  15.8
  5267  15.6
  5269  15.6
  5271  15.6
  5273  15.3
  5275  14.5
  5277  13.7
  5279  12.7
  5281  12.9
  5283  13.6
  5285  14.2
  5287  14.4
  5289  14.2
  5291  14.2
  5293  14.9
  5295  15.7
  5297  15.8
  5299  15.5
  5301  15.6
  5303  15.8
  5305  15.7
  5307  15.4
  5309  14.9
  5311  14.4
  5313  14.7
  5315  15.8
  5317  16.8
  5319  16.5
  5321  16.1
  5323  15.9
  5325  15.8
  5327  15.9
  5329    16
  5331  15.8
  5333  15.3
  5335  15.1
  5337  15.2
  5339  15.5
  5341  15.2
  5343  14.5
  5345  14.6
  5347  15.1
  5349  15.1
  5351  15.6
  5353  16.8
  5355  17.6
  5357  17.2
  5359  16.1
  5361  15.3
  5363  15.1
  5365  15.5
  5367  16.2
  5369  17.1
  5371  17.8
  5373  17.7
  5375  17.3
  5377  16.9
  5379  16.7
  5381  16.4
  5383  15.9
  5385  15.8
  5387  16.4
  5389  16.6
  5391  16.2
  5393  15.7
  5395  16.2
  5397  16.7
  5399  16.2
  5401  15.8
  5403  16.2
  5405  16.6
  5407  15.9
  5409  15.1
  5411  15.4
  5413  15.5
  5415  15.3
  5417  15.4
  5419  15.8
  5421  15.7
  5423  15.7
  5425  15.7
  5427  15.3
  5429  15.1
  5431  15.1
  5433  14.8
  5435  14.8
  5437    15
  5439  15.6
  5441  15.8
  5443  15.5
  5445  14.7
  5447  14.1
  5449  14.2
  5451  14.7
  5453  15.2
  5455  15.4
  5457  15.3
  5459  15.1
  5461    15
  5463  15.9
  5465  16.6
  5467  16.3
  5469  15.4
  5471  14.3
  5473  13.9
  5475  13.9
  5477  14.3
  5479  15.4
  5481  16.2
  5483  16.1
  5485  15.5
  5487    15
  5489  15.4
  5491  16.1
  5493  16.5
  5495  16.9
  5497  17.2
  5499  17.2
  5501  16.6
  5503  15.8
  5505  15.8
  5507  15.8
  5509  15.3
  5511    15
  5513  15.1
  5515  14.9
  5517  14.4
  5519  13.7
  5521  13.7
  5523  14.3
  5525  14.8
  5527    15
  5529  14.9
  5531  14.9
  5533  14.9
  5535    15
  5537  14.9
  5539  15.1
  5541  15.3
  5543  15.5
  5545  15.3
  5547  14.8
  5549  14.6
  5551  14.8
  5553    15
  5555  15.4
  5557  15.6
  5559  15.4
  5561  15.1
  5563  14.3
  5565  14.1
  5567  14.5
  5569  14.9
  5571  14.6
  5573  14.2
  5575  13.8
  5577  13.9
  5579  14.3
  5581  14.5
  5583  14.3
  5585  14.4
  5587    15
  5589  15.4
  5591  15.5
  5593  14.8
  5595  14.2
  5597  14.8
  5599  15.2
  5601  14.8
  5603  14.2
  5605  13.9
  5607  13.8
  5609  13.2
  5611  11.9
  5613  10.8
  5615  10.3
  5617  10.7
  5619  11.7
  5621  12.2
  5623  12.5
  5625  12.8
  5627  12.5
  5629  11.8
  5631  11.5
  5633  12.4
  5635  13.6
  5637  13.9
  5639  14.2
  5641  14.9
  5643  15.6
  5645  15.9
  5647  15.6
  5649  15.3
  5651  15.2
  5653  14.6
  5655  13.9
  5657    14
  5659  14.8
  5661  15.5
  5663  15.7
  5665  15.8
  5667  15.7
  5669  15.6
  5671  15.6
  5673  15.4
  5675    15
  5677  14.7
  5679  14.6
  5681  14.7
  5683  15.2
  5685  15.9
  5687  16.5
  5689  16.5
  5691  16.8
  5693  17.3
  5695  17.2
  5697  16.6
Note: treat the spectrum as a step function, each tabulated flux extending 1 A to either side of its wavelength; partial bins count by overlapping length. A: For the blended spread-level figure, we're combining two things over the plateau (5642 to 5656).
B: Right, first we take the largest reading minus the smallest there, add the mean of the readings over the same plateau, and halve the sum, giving 8.6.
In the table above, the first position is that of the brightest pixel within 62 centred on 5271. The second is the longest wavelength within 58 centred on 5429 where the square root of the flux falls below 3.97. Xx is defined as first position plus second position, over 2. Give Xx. 5351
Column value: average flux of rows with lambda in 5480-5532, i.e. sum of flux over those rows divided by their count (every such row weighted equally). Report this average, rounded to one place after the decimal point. 15.5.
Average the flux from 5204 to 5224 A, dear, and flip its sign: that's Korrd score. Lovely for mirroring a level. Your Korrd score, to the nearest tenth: -16.1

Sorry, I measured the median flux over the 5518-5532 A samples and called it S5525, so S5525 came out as 14.8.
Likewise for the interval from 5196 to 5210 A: 15.6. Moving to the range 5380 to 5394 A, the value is 16.2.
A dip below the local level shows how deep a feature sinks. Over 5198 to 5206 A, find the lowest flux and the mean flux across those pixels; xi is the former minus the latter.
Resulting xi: -0.20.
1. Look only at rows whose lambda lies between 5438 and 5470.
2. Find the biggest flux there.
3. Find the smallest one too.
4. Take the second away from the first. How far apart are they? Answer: 2.5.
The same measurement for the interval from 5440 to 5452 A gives 1.7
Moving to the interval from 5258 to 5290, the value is 3.2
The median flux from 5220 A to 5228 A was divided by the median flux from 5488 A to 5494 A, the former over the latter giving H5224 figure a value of 1.05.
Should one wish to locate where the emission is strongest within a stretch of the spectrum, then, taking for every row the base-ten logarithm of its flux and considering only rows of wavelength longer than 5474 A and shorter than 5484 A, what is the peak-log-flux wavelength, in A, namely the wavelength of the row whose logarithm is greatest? 5481 A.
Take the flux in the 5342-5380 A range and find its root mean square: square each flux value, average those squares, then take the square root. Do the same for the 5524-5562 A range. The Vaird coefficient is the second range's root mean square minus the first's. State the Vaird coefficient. -1.2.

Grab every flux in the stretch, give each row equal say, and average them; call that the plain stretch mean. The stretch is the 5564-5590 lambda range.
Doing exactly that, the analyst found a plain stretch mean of 14.5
